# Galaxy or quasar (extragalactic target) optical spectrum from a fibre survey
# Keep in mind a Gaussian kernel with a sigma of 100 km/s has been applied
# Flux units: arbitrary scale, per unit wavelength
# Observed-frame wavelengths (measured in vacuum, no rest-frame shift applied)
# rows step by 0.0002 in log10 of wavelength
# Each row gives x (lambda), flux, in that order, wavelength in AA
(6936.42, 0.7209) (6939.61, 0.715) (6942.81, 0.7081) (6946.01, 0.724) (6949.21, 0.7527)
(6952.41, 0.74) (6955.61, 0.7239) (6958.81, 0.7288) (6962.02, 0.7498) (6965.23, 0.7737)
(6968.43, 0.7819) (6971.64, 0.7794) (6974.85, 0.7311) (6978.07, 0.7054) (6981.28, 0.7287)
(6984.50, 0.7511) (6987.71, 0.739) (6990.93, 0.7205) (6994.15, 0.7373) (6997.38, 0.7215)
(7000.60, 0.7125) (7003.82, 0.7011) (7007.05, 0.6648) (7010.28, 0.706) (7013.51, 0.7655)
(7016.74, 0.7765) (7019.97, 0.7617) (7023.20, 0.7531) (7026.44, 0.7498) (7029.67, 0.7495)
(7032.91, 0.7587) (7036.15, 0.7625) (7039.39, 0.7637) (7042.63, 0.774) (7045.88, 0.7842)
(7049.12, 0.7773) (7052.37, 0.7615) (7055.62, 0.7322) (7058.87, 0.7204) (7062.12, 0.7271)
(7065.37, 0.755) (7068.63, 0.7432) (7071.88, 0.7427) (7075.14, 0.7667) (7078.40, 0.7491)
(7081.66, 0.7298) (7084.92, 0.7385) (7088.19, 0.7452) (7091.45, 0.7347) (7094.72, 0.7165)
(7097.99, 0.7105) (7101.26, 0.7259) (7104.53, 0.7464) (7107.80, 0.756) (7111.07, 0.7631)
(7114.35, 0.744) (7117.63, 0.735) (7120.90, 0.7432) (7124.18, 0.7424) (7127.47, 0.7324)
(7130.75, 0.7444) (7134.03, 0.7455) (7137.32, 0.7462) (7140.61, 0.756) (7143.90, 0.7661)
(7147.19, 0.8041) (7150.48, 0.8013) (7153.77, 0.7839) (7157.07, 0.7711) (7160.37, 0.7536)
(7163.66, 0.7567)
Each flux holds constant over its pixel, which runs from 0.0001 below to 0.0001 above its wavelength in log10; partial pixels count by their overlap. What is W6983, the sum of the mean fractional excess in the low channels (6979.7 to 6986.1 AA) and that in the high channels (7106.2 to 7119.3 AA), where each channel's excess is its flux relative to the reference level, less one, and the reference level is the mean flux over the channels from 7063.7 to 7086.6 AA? 0.00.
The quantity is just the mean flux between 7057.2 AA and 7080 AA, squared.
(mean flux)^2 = 0.553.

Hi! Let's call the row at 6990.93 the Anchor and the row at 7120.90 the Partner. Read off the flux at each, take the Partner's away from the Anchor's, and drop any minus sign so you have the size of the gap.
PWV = 0.023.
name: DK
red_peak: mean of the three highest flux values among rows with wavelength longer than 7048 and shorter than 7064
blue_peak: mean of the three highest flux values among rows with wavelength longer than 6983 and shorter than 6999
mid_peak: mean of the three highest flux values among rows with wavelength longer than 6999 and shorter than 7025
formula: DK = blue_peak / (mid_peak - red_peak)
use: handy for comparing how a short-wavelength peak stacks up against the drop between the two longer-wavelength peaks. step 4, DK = 68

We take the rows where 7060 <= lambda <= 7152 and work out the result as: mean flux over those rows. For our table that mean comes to 0.747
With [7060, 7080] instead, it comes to 0.747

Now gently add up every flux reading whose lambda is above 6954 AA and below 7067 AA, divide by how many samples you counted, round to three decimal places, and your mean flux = 0.744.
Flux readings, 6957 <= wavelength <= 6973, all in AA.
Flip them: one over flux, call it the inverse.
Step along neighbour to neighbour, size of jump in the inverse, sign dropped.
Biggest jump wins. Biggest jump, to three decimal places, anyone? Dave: 0.041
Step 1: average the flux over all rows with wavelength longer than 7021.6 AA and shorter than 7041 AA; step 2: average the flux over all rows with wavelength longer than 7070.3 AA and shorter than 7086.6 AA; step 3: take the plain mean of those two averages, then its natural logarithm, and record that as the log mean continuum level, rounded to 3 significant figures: -0.287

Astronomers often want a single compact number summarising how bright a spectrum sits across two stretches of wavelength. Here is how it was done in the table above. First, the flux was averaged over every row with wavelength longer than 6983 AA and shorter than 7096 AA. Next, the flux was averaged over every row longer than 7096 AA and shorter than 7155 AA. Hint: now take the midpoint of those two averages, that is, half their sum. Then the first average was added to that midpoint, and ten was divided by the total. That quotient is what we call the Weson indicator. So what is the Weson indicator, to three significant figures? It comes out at 6.71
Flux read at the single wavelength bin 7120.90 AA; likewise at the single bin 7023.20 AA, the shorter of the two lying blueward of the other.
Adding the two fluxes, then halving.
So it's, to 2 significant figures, 0.75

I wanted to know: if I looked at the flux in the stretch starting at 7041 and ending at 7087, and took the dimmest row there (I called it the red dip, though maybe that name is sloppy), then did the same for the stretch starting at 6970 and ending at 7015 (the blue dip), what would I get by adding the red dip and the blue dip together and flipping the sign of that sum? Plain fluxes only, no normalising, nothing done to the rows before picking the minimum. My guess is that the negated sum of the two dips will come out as -1.39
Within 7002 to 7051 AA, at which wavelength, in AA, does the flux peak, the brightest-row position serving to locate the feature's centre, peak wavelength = 7045.88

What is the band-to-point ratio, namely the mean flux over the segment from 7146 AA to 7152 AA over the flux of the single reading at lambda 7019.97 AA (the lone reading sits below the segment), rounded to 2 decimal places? 1.05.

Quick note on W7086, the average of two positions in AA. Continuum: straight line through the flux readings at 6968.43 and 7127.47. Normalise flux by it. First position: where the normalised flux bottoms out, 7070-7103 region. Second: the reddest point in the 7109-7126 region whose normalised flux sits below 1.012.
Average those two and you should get 7109.4 AA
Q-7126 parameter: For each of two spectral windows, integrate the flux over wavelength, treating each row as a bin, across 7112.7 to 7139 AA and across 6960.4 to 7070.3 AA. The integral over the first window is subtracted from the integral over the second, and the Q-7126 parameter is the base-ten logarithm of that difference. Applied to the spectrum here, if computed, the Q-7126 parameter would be 1.8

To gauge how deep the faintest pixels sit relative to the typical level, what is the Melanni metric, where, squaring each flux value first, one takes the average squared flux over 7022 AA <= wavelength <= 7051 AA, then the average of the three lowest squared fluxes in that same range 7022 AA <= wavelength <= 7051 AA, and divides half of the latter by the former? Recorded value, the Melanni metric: 0.483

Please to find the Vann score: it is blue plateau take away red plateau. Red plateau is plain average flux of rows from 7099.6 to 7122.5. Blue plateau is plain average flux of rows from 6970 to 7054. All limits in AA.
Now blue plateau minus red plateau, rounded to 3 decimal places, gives -0.001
